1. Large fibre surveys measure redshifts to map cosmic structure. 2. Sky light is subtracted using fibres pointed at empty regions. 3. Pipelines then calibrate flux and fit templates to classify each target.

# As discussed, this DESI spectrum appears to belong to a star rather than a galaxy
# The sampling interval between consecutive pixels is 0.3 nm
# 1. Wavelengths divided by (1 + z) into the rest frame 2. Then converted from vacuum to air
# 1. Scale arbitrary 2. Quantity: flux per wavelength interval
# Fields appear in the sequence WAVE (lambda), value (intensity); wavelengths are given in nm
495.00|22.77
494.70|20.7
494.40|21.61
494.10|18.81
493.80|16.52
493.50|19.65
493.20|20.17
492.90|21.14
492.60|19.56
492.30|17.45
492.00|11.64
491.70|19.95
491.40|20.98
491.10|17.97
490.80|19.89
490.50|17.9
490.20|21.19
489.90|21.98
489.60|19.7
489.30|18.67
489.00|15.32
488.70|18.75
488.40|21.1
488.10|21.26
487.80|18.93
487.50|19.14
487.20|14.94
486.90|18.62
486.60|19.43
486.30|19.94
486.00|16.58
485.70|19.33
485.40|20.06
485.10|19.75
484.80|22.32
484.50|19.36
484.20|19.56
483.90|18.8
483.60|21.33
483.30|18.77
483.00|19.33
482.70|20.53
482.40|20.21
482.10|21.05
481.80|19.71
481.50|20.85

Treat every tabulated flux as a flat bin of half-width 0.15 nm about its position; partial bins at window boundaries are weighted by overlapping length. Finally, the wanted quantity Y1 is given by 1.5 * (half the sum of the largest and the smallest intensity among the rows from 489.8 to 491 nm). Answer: 29.9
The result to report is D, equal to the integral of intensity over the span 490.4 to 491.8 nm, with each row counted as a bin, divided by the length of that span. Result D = 19.4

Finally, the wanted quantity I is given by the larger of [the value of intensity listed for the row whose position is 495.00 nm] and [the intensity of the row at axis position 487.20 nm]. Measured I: 22.8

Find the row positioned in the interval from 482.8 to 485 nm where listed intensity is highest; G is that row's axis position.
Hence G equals 484.80 nm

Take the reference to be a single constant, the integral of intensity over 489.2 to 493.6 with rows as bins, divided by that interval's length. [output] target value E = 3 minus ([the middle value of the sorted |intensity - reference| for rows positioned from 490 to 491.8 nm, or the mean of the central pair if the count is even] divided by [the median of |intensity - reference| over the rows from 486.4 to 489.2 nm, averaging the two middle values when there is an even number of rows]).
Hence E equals 0.8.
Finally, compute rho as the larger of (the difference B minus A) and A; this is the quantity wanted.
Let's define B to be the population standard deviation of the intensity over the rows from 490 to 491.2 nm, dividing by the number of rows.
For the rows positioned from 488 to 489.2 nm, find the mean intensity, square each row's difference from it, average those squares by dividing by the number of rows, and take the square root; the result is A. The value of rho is 2.4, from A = 2.4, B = 1.4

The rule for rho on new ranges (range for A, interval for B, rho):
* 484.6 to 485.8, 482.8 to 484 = 1.2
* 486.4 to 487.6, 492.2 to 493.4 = 1.8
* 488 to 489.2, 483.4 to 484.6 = 2.4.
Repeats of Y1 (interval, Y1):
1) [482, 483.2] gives 30.3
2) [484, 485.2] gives 31.3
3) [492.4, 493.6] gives 30.5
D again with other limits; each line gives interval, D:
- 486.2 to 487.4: 18.2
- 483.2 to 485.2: 20.0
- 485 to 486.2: 18.9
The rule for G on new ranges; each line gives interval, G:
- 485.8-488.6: 488.10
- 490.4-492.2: 491.40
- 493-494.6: 494.40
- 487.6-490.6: 489.90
